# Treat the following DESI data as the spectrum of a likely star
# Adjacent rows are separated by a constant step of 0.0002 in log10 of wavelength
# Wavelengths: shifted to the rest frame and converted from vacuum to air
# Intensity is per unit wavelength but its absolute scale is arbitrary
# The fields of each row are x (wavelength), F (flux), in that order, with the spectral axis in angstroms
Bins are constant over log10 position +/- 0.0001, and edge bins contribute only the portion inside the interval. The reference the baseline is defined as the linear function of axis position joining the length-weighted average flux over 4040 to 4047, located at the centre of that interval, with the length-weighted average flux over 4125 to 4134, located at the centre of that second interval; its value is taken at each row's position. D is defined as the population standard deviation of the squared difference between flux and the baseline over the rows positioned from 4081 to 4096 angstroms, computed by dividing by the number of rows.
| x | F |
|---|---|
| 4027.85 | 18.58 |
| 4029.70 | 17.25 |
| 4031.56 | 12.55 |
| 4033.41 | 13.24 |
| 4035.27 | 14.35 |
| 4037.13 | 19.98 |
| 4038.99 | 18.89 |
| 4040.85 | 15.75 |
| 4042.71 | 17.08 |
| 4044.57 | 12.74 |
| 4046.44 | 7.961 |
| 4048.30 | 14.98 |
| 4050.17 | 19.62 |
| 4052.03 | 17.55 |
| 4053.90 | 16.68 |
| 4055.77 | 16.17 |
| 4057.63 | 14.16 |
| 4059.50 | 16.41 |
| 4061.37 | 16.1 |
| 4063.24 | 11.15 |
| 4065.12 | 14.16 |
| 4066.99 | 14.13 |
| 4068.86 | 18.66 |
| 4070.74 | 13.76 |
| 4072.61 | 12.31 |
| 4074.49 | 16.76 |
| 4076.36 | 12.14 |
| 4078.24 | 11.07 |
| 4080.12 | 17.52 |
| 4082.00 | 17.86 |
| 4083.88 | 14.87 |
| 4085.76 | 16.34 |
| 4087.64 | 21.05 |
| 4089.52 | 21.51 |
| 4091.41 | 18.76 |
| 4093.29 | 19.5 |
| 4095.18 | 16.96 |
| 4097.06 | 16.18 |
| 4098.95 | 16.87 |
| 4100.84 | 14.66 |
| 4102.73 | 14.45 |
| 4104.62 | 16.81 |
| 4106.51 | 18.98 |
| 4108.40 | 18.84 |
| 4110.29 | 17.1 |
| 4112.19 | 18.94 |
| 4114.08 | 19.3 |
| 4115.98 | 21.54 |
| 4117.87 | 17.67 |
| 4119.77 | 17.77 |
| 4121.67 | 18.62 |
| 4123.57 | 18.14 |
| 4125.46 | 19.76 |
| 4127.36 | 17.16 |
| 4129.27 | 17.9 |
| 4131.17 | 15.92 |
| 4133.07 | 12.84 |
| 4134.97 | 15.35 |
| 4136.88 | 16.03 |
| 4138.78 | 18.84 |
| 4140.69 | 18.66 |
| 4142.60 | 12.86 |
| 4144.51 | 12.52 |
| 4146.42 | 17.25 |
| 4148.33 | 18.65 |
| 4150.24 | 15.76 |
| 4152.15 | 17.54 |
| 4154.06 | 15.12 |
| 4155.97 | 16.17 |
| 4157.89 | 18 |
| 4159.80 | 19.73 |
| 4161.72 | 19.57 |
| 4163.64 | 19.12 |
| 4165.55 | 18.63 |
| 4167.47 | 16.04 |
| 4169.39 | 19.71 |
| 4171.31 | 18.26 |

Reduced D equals 14.3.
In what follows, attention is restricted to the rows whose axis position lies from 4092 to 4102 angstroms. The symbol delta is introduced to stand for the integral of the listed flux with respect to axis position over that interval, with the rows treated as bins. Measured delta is 169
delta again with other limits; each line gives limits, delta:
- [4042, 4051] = 129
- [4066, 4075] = 135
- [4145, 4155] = 167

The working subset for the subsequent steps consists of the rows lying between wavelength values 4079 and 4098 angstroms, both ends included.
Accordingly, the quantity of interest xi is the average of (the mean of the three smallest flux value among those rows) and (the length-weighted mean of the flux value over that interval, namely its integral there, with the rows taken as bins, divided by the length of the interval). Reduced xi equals 16.9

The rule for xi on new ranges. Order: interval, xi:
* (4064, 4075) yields 14.1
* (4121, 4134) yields 16.2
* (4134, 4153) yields 15.0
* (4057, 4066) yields 13.8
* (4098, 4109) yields 16.0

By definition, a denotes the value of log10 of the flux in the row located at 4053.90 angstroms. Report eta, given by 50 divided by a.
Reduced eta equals 40.9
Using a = 1.222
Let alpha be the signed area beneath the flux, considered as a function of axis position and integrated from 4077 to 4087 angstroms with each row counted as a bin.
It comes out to 156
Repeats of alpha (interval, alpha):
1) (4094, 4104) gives 159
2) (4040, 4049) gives 123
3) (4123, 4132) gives 160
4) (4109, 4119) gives 189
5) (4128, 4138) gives 157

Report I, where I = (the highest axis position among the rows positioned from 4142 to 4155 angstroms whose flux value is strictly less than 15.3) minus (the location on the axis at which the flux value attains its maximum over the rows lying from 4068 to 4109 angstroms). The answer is 64.5 angstroms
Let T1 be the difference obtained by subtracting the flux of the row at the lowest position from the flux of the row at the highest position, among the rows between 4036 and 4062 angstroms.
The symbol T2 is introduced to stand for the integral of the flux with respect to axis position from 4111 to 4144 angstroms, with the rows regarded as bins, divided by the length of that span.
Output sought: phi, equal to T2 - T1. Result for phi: 21.3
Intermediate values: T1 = -3.9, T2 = 17.4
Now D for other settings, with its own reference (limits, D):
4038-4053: 13.0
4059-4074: 5.6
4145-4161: 1.9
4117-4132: 3.3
